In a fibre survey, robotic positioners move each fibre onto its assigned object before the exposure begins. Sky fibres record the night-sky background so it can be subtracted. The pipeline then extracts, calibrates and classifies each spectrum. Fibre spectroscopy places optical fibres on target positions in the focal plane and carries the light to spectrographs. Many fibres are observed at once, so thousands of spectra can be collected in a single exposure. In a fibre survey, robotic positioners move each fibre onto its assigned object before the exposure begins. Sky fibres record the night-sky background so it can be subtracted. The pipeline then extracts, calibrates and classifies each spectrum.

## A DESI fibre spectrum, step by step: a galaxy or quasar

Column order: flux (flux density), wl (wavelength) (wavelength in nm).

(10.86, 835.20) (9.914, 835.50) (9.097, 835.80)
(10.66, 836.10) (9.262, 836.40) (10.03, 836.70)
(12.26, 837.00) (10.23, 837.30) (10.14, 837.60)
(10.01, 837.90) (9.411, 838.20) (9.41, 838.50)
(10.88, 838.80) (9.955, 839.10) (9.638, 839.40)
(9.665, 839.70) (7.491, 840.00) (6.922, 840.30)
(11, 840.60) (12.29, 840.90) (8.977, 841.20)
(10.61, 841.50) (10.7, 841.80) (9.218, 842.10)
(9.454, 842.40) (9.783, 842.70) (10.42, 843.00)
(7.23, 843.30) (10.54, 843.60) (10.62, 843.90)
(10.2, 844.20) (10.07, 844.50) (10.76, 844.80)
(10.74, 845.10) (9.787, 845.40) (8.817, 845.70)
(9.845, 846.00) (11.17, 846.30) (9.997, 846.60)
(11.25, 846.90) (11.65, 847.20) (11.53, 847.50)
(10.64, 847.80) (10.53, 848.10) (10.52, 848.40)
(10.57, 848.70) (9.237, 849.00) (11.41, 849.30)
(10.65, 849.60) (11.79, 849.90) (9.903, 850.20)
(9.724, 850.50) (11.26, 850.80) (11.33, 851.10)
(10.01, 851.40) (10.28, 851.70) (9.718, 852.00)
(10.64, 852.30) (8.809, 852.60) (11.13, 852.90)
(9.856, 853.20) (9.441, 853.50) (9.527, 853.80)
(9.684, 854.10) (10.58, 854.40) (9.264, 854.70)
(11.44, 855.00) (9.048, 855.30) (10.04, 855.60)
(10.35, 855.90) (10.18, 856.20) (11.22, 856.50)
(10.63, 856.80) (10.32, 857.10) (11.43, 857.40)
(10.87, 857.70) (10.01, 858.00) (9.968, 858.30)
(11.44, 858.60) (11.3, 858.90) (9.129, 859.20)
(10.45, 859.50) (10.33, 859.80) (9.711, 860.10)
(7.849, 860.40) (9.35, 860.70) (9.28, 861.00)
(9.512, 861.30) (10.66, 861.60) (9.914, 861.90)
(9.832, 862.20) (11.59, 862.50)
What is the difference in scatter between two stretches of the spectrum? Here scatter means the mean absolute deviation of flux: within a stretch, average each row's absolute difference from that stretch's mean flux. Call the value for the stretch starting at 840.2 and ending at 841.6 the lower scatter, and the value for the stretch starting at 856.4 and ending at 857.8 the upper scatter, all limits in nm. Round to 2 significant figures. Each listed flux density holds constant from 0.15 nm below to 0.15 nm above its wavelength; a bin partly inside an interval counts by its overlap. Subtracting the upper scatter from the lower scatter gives 1.3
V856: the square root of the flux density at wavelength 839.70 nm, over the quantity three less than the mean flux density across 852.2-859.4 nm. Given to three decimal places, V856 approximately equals 0.428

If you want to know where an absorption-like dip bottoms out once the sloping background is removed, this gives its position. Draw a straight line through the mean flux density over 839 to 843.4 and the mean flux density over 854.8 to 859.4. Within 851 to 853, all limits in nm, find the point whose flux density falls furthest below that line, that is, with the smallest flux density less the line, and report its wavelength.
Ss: 852.60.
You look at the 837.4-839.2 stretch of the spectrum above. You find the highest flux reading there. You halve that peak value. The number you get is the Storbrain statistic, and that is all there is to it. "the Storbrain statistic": 5.44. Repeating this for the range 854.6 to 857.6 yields 5.72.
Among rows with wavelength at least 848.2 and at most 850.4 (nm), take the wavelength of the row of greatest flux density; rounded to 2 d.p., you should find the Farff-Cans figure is 849.90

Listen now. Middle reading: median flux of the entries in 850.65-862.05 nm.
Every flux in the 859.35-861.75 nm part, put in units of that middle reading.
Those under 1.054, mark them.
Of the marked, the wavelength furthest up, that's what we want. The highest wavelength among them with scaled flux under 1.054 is 861.30 nm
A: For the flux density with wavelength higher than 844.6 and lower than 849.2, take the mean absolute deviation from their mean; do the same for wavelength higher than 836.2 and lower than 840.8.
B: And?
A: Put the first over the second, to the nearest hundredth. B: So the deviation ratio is 0.72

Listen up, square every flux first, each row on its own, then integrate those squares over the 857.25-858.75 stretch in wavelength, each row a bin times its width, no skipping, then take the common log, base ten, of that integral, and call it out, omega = 2.24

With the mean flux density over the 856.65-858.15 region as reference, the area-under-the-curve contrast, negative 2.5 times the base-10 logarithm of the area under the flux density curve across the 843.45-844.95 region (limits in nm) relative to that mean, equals -0.418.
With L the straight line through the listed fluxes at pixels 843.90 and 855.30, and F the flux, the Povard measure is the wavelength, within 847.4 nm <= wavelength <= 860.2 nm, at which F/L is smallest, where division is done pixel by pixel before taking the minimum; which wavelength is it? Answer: 849.00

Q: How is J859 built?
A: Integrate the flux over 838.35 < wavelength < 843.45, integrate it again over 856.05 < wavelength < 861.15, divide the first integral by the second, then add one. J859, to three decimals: 1.943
